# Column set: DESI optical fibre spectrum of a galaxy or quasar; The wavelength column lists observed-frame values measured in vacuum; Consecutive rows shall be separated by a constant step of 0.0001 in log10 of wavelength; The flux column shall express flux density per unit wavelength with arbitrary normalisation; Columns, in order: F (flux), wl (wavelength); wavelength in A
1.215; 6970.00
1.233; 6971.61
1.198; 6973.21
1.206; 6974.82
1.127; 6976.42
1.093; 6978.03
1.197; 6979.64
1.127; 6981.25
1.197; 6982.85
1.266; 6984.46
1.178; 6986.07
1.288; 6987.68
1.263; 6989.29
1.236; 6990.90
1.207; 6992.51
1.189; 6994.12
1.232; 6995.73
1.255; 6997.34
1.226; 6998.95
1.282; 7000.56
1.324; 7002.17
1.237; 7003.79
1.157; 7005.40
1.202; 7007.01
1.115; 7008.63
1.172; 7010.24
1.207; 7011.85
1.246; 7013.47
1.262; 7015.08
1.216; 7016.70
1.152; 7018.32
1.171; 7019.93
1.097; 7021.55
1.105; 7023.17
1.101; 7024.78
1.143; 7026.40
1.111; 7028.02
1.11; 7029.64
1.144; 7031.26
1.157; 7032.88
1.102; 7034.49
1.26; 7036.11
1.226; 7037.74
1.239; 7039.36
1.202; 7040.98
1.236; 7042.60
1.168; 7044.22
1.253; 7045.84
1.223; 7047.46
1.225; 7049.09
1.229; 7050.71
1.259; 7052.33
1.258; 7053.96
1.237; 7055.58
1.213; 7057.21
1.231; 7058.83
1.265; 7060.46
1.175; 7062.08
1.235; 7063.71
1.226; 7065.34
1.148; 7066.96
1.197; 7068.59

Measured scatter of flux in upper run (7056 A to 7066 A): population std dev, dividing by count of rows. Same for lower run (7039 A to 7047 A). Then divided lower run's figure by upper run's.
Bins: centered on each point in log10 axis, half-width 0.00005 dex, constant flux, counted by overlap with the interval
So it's 1.1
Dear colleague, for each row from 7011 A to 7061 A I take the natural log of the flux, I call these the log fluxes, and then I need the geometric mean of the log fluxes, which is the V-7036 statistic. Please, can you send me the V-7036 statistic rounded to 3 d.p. 0.170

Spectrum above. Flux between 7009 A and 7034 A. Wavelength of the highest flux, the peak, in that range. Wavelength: 7015.08 A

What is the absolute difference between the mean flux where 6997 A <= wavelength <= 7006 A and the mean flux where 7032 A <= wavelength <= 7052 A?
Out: 0.04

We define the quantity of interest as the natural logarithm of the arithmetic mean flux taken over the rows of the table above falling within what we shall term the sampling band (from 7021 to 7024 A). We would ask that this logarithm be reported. 0.10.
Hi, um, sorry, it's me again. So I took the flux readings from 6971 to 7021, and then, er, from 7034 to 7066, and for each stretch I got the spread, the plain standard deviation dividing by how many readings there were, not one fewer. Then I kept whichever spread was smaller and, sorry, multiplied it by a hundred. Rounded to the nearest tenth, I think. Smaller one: 3.7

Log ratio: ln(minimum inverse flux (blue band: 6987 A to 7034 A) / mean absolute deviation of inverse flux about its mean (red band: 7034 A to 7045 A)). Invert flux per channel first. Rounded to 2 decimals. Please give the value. 3.27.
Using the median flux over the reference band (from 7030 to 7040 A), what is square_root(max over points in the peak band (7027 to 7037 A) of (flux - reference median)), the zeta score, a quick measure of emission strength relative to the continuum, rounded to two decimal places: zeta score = 0.26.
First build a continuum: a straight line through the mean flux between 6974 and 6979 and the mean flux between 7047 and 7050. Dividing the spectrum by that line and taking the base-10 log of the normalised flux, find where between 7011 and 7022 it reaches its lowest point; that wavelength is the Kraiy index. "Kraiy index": 7021.55 A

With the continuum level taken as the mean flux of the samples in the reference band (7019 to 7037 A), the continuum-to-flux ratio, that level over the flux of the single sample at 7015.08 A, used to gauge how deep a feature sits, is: 0.90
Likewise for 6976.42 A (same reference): 1.01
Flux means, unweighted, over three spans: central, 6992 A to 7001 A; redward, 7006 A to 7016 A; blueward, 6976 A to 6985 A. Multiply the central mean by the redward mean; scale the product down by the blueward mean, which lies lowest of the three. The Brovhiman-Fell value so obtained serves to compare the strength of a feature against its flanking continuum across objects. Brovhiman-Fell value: 1.27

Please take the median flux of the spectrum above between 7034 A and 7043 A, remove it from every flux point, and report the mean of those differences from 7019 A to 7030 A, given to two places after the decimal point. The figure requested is -0.11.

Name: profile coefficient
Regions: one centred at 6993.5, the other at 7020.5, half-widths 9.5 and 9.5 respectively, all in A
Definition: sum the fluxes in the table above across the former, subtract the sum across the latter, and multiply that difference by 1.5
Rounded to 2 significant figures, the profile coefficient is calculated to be 1.5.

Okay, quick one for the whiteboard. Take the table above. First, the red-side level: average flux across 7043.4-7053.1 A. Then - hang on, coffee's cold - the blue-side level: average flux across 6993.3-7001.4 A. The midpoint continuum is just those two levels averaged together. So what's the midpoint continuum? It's 1.23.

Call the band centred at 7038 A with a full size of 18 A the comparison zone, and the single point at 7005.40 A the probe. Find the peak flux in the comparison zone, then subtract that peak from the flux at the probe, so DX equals -0.10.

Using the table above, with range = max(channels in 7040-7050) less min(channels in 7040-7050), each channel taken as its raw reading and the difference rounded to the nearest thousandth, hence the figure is 0.085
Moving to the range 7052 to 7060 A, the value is 0.046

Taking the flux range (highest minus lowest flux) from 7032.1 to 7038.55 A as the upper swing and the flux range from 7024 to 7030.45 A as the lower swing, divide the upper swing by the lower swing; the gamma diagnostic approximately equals 3.8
